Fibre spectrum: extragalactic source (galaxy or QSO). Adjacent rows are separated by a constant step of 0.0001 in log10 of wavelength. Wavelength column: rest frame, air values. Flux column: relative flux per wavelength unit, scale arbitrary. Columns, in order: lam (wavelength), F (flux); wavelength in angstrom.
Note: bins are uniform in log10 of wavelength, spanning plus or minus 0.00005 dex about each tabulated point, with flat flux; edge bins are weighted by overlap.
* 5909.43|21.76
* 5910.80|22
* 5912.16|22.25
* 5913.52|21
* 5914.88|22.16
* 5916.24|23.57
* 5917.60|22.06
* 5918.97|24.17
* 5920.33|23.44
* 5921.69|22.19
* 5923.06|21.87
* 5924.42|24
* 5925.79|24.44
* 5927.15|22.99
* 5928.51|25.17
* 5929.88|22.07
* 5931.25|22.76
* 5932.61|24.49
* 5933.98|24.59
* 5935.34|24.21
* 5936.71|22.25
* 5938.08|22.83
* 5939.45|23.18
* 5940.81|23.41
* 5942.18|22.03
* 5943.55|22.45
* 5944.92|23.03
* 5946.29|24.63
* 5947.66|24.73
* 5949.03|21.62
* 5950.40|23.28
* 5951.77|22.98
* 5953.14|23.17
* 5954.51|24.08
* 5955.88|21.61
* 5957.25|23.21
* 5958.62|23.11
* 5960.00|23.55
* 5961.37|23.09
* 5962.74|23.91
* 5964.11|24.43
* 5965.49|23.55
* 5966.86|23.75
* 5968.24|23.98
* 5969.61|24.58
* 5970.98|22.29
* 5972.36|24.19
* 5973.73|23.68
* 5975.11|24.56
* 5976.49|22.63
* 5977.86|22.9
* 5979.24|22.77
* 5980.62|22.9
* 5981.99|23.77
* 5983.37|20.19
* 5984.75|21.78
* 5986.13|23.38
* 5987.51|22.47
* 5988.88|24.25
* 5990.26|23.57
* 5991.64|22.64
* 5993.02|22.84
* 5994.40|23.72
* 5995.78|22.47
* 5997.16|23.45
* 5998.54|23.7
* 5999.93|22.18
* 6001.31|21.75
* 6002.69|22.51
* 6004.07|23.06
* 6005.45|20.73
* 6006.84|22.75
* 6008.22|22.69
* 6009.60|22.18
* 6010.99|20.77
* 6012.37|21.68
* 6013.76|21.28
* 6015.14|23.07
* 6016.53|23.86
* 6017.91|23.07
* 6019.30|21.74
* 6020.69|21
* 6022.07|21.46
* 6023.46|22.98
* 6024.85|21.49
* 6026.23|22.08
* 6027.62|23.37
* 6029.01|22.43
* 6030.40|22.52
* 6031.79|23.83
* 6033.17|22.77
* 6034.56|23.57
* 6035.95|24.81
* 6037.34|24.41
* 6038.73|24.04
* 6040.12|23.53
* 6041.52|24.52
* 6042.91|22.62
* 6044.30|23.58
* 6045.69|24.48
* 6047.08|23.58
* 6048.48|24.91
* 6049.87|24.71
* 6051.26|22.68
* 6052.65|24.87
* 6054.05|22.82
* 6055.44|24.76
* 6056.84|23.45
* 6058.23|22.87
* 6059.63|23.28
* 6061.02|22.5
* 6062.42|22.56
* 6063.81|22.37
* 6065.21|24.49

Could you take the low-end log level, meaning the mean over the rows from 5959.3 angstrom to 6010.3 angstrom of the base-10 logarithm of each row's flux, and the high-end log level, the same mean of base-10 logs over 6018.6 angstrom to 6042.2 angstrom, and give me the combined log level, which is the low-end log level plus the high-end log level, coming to 2.72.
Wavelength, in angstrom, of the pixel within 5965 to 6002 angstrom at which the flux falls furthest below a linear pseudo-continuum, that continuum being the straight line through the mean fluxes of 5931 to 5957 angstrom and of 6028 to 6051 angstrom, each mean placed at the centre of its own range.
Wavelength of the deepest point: 5983.37 angstrom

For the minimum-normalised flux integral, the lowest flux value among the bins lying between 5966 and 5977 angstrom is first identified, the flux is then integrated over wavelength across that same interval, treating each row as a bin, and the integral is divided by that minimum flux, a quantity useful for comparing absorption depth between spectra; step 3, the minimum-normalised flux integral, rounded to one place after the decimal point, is 11.7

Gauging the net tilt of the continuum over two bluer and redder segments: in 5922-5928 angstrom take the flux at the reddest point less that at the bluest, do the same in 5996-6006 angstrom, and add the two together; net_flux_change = -1.6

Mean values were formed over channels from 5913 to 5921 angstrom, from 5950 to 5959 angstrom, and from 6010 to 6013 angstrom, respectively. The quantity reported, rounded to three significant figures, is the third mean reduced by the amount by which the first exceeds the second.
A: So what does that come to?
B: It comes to 21.6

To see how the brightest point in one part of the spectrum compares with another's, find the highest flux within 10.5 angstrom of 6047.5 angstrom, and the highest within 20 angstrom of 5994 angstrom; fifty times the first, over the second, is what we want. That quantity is 50.7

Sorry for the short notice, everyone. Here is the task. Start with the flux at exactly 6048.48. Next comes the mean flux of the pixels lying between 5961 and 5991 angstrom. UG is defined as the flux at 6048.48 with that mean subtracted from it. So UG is 1.6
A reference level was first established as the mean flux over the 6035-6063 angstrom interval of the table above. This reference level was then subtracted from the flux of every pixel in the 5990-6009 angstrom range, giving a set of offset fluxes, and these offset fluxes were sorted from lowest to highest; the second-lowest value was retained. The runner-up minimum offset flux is -2.0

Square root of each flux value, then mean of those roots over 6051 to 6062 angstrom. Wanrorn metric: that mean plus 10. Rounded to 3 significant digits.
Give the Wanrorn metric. 14.8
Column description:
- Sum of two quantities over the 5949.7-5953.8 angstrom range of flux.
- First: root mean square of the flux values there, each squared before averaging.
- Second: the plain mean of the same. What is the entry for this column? 46.3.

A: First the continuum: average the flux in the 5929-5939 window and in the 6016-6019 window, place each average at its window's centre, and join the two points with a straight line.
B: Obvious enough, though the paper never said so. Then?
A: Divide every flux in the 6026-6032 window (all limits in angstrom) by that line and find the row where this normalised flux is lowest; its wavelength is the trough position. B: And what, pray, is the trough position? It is 6026.23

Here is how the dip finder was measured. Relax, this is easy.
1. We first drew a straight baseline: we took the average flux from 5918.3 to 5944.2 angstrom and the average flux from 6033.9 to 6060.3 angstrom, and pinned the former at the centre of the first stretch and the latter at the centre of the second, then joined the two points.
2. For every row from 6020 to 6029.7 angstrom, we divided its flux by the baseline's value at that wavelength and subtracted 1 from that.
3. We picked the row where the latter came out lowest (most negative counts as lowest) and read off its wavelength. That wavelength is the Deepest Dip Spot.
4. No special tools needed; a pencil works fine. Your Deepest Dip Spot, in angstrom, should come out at 6020.69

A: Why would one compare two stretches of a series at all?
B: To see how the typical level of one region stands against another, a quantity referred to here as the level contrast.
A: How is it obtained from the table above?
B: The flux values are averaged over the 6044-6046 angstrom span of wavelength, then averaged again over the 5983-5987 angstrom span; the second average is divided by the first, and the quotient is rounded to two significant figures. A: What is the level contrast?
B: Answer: 0.91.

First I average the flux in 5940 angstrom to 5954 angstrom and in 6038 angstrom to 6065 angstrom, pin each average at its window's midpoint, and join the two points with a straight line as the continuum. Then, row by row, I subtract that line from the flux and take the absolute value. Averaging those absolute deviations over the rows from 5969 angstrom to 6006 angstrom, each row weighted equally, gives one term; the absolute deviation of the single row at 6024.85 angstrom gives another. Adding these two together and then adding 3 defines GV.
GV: 5.9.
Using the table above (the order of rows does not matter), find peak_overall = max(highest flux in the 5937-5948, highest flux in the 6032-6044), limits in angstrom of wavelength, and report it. 24.8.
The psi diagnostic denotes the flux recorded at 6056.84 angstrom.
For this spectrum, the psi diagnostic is 23.45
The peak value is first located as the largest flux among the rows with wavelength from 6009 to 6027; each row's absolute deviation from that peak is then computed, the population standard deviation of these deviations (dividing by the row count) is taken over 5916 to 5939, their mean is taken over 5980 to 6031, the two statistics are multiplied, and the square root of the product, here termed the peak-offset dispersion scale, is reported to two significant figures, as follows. 0.91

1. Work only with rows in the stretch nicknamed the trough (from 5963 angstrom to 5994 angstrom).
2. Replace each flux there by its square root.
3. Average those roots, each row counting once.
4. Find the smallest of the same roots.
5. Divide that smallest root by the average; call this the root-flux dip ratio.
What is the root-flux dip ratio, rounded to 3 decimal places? 0.932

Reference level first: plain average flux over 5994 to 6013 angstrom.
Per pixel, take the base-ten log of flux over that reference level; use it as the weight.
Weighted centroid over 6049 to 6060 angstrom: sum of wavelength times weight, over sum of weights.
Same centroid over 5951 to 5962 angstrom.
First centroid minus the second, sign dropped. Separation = 97.3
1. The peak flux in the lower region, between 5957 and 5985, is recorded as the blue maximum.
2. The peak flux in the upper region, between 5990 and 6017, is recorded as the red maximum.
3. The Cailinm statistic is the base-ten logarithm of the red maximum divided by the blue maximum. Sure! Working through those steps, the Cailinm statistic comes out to -0.013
